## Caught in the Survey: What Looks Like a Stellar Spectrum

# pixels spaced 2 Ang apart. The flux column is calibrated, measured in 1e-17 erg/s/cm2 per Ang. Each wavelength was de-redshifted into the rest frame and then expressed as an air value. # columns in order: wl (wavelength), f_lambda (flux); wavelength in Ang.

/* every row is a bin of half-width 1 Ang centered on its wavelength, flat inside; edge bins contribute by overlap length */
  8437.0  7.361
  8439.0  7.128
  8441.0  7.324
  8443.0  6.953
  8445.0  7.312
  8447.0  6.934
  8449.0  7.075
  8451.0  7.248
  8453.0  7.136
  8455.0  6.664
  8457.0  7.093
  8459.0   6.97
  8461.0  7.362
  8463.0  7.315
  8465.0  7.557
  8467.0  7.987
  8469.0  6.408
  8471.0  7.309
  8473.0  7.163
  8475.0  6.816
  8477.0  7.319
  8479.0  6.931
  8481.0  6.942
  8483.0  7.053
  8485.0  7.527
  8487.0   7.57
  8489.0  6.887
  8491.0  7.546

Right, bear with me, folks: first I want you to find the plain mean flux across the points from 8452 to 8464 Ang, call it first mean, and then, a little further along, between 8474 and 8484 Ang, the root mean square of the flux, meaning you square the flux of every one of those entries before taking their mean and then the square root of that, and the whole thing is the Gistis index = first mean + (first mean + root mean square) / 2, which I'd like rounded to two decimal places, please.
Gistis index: 14.14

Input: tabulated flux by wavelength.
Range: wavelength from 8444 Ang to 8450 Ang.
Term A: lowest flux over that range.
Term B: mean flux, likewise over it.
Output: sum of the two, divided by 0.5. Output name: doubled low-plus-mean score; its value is 28.1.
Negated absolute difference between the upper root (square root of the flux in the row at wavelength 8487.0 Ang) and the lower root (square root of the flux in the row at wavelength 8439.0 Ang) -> -0.082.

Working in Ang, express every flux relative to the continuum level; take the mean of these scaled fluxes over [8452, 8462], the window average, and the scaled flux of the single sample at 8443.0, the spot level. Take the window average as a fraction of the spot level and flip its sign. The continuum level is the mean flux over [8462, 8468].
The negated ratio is -1.013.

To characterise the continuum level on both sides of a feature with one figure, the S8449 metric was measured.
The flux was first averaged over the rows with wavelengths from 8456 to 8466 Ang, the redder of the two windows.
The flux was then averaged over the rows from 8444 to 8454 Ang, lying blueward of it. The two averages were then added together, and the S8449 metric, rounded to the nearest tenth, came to 14.4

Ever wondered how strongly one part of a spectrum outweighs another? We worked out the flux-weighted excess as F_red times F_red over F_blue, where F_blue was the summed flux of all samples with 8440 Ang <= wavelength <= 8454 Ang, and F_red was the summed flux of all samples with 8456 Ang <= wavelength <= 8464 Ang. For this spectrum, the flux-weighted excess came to 17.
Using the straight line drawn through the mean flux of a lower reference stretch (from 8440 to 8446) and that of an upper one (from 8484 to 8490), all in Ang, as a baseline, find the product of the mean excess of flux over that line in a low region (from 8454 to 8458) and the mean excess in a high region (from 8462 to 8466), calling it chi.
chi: -0.063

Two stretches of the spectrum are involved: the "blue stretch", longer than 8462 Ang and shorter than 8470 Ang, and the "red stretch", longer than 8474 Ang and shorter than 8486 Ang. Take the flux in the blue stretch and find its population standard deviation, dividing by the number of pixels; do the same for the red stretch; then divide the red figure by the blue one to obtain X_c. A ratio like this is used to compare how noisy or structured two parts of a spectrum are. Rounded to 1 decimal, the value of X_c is 0.4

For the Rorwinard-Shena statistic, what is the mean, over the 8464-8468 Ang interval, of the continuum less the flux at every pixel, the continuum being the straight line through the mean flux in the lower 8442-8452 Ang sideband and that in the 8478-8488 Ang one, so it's -0.6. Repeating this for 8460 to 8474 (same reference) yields -0.1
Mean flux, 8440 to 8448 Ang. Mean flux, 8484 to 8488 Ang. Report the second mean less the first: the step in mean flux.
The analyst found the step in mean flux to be 0.4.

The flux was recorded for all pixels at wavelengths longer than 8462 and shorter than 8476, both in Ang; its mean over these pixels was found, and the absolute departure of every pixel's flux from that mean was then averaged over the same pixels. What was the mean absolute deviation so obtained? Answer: 0.37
